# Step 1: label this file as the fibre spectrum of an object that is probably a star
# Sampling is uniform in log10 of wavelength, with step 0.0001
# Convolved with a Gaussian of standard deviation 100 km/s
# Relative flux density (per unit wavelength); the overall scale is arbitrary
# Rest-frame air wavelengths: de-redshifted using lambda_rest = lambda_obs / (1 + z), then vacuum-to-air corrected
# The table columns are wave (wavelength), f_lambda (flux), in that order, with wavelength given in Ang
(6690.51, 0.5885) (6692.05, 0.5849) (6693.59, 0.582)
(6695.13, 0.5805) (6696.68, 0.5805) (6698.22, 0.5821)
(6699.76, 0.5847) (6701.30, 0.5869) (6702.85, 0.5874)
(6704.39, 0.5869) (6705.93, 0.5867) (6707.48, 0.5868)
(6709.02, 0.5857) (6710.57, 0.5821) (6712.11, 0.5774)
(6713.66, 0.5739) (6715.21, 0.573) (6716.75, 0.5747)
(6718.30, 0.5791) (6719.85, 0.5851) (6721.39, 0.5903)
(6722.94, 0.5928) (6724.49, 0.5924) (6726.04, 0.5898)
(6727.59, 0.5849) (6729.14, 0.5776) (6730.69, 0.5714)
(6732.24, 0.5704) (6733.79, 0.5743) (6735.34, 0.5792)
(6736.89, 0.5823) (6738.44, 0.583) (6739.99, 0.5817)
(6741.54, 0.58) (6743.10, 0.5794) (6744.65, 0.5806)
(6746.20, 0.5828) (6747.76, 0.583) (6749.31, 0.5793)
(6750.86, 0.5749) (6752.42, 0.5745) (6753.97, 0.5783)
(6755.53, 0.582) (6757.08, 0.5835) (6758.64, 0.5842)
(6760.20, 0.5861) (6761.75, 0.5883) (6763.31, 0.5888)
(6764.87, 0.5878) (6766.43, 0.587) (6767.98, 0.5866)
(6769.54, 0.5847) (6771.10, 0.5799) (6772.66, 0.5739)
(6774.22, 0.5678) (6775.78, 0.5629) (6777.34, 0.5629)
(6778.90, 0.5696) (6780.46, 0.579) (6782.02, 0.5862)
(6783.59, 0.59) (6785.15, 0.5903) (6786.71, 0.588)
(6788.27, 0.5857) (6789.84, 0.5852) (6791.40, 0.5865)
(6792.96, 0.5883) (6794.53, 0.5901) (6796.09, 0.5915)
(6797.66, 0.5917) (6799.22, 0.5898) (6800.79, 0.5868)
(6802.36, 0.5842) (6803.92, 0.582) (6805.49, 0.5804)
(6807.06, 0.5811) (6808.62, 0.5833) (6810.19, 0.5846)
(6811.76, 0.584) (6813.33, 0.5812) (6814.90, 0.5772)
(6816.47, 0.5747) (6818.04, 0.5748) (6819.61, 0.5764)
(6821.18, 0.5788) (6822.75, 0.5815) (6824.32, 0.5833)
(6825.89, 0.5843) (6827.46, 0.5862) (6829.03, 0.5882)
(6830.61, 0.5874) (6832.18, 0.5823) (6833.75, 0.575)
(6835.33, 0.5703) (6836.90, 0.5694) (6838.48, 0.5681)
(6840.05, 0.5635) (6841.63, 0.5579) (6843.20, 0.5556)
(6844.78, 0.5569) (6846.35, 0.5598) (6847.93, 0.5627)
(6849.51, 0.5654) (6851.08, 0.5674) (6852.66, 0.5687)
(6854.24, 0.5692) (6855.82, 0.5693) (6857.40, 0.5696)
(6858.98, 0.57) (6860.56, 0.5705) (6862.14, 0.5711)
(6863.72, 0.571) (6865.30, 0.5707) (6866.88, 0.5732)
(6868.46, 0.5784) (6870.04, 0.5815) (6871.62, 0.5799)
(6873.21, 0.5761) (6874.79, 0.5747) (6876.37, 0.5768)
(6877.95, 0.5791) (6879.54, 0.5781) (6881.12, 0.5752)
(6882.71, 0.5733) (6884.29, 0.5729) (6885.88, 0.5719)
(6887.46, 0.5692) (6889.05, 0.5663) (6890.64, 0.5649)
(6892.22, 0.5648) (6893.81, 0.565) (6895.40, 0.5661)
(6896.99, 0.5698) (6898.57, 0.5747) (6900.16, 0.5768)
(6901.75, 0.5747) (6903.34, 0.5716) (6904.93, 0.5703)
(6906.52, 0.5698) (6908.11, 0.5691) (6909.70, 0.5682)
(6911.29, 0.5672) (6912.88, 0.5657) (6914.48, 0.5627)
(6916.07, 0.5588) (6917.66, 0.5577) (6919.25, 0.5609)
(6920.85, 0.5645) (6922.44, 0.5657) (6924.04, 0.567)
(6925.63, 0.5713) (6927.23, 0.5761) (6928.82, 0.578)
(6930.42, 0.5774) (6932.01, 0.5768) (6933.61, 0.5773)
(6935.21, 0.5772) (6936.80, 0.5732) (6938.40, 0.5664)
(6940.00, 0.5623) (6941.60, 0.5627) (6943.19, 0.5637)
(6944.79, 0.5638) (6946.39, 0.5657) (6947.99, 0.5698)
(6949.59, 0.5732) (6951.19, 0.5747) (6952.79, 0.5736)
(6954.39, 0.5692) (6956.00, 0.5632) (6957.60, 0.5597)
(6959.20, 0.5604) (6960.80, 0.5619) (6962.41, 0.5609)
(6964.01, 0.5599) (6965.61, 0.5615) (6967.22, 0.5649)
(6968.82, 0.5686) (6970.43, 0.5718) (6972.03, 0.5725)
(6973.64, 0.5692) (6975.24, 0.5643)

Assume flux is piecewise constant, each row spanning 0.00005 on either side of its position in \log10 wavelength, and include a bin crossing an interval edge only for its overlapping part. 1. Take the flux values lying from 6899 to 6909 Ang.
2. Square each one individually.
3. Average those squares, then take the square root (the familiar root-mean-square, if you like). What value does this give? 0.572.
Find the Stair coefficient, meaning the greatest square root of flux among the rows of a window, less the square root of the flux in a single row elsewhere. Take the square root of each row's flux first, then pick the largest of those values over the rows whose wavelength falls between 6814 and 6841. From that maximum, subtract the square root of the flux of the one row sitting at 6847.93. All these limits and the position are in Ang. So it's 0.017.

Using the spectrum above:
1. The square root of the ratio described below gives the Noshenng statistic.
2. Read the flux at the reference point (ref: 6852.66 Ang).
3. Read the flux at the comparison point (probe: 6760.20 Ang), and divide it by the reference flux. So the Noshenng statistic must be 1.02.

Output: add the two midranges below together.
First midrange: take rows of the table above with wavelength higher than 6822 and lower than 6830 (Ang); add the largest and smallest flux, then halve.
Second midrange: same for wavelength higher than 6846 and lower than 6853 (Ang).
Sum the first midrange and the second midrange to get 1.149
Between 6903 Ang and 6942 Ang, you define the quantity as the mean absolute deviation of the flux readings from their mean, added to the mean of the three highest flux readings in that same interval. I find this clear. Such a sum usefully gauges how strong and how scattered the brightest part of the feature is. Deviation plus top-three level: 0.5826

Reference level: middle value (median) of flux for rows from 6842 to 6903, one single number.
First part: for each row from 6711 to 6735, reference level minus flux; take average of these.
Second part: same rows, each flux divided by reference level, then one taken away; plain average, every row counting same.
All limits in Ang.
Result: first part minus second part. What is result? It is -0.027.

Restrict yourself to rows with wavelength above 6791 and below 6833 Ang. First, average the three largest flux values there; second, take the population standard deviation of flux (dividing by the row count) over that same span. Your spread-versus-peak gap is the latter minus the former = -0.586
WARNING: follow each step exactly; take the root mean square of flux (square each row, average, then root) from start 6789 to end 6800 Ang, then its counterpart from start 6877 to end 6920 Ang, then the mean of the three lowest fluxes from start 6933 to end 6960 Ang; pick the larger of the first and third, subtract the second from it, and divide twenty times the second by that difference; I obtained 571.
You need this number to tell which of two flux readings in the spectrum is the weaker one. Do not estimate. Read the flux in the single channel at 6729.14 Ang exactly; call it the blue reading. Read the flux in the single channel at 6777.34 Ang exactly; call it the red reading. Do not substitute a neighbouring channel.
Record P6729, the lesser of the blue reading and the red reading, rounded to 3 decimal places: 0.563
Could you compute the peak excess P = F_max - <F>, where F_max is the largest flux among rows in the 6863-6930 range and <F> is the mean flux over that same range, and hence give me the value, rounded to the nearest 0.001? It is 0.011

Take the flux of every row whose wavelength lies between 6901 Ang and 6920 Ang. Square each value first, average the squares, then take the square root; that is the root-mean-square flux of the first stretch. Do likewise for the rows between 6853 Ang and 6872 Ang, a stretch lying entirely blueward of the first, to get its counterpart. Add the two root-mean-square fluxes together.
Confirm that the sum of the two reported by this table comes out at 1.14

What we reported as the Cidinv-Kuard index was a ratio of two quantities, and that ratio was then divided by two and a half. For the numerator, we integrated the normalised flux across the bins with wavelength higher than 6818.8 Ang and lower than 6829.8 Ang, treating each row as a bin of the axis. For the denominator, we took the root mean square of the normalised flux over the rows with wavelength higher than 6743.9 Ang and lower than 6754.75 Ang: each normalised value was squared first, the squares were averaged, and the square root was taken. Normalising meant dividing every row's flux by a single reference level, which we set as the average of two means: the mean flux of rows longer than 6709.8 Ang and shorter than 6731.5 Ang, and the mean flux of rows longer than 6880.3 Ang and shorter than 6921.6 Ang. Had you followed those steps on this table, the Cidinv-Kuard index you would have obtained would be 4.43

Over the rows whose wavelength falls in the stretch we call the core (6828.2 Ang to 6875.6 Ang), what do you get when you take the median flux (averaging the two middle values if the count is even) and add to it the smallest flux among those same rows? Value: 1.13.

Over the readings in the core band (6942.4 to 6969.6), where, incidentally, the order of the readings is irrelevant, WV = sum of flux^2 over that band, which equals 5.4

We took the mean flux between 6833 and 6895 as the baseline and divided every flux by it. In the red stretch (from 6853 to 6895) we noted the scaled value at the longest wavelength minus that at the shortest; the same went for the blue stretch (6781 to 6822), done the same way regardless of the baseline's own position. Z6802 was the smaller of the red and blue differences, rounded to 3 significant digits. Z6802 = -0.0130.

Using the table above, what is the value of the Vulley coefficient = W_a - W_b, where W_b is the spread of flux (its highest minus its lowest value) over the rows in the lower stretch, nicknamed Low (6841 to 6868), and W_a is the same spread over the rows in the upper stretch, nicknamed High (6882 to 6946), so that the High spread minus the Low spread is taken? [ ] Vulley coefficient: 0.003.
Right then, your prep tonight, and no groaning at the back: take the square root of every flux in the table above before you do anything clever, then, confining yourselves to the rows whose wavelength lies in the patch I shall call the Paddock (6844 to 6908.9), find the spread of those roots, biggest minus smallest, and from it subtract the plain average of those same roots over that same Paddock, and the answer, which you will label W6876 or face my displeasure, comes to -0.739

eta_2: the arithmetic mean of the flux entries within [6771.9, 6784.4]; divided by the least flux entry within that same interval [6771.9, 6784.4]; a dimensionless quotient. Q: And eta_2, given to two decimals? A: 1.02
